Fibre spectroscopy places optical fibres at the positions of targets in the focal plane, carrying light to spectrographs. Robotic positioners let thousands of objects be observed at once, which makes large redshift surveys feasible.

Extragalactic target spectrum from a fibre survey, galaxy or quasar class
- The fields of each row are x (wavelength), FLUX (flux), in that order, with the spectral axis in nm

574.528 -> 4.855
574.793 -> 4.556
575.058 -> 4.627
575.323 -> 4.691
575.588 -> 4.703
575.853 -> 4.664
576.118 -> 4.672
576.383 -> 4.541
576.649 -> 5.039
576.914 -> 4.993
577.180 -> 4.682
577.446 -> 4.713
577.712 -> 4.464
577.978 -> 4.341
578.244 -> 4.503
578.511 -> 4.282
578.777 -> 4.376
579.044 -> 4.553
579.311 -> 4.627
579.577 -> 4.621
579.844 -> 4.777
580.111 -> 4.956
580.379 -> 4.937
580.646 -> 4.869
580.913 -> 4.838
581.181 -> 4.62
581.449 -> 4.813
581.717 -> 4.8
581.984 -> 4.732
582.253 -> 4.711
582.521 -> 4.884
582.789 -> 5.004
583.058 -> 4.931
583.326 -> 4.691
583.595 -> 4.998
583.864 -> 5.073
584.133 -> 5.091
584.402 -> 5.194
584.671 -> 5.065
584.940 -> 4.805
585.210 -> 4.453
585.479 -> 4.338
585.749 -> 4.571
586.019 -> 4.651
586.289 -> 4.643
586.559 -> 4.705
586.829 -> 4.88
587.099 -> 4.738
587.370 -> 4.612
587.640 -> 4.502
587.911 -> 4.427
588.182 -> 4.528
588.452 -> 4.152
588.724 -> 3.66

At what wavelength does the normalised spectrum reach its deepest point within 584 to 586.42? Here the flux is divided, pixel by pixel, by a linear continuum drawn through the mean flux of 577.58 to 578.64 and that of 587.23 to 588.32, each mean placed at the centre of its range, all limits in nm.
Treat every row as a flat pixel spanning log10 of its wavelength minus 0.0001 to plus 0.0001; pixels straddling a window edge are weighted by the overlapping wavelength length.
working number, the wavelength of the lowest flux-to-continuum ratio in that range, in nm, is 585.479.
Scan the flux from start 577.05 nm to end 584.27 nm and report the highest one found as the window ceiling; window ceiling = 5.091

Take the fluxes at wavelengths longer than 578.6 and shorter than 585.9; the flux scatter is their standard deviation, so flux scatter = 0.22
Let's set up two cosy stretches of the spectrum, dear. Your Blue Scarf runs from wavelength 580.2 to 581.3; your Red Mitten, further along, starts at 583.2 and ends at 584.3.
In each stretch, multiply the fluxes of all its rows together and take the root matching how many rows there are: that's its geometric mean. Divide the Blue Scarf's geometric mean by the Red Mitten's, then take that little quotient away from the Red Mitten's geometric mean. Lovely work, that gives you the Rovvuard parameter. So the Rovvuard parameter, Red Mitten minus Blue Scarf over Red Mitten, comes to 3.99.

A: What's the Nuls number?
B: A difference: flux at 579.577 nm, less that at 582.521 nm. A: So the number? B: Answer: -0.26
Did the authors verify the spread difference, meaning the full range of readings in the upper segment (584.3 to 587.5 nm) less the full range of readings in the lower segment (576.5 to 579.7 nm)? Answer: 0.10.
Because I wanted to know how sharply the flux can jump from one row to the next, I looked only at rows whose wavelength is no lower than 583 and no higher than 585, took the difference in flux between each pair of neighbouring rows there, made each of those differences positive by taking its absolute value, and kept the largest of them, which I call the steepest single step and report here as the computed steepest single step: 0.31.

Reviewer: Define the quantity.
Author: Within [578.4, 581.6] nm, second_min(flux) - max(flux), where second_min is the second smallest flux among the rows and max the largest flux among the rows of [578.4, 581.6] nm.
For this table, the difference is -0.58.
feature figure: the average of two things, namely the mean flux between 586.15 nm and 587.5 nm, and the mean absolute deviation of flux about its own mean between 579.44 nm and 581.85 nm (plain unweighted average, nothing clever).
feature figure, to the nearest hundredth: 2.40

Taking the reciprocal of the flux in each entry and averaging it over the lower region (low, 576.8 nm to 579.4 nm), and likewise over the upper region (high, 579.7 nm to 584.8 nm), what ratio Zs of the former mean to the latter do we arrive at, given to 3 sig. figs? 1.08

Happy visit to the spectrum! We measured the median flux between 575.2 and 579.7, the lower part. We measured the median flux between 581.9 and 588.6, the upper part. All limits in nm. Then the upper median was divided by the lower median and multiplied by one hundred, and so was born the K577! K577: 102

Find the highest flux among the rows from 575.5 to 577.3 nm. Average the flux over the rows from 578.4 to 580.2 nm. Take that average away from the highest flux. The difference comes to 0.44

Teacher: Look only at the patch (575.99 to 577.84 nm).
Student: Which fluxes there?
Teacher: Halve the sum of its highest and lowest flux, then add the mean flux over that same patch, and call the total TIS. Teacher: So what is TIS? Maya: 9.5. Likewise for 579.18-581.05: 9.6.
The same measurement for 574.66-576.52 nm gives 9.3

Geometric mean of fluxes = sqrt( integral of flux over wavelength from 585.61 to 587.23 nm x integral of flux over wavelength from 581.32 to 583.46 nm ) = 8.9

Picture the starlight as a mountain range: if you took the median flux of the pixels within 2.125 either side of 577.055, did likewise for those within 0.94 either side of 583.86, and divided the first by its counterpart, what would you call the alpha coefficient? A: 0.917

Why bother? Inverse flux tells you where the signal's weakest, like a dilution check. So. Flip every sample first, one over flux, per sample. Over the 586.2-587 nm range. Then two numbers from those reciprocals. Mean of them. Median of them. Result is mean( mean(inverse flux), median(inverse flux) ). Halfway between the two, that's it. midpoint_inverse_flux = 0.2117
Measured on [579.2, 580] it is 0.2150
